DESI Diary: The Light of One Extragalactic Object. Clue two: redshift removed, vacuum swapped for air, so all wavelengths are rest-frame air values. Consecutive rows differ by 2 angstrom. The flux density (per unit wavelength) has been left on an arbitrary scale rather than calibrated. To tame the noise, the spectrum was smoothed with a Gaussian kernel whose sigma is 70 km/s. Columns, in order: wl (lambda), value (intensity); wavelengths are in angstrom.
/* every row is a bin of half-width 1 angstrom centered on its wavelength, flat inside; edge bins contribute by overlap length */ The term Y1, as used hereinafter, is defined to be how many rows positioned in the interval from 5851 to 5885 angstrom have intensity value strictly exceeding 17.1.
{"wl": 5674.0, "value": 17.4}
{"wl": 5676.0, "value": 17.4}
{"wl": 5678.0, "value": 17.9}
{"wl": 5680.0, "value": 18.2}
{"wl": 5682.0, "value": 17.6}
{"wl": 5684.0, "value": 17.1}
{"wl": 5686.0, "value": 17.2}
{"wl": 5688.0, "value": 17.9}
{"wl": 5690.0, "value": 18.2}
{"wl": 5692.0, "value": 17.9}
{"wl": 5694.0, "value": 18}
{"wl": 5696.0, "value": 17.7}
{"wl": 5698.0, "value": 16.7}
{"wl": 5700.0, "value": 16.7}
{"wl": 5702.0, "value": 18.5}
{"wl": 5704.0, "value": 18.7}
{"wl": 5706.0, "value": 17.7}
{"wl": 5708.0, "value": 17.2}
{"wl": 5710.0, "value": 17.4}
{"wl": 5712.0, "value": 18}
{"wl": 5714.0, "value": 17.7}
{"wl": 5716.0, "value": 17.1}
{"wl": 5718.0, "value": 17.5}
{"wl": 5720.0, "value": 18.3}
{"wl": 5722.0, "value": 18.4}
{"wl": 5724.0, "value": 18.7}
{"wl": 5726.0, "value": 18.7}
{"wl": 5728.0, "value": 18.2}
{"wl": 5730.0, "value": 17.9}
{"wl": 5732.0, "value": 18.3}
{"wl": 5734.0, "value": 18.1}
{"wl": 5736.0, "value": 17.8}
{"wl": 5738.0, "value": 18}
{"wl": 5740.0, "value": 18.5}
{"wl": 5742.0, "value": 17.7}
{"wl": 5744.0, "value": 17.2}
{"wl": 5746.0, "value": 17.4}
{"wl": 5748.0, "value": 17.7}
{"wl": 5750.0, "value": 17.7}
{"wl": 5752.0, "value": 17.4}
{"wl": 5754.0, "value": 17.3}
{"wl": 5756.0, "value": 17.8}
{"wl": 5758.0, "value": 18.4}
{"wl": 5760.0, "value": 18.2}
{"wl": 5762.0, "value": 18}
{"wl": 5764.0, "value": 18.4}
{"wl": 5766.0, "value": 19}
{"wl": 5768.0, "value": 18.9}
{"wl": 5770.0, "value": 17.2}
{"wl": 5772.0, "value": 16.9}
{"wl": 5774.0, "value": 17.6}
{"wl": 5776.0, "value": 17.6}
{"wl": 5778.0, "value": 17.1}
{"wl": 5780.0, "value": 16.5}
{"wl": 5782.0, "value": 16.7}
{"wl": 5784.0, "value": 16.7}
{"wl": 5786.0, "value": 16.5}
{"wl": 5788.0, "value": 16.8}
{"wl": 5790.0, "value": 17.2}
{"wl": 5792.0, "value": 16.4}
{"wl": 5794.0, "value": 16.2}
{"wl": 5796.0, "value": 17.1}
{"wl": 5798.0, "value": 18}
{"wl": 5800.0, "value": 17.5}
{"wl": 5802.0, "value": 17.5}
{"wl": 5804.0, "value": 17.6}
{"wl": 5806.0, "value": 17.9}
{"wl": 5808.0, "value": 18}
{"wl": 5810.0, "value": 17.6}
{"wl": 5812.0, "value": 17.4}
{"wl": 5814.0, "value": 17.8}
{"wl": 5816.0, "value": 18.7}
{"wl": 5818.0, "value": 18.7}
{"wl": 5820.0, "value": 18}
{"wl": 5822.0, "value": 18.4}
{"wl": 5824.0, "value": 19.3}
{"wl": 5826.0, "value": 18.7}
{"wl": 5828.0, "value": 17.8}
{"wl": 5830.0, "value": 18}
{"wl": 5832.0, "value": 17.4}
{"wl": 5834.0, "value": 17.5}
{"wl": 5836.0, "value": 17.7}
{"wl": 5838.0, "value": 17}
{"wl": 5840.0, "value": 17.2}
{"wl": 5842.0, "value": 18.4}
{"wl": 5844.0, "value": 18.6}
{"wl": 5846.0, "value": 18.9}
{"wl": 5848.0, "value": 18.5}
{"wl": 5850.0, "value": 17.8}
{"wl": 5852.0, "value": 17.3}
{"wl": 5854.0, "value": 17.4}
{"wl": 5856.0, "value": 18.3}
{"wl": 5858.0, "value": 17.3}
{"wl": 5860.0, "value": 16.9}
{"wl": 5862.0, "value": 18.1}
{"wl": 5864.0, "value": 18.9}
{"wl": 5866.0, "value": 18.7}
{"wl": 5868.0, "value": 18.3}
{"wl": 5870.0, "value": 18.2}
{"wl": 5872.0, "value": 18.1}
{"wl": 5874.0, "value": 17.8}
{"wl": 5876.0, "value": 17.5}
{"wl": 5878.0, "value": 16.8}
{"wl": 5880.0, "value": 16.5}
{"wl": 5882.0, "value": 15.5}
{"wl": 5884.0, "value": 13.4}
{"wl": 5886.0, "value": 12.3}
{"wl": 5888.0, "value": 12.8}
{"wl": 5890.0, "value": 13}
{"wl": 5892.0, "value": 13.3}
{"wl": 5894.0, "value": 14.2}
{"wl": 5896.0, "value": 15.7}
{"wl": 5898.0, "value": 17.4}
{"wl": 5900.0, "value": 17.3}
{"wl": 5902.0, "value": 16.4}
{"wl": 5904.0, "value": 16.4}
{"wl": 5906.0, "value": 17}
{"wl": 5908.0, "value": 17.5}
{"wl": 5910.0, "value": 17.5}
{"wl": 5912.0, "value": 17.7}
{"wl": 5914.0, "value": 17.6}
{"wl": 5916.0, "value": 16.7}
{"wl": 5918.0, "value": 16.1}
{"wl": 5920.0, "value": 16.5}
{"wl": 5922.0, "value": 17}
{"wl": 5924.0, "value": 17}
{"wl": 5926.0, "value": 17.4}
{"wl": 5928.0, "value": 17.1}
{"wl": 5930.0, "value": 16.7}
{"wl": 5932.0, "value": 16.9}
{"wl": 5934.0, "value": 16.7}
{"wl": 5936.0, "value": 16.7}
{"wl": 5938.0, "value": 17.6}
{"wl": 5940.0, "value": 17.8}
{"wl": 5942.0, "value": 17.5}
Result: 12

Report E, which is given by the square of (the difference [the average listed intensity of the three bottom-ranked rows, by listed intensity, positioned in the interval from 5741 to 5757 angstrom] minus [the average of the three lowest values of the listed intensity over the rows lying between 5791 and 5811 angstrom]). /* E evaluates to 0.54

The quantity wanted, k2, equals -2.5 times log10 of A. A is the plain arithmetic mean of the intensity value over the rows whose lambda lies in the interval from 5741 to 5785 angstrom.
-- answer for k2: -3.11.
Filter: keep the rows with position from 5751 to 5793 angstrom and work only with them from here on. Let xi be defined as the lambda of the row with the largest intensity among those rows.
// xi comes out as 5766.0 angstrom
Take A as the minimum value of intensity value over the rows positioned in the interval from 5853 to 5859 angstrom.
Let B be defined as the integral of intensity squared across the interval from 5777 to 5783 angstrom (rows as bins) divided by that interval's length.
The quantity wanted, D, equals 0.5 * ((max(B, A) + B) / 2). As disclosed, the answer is 141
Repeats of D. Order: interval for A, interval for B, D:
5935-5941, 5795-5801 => 154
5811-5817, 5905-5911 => 150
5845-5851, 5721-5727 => 173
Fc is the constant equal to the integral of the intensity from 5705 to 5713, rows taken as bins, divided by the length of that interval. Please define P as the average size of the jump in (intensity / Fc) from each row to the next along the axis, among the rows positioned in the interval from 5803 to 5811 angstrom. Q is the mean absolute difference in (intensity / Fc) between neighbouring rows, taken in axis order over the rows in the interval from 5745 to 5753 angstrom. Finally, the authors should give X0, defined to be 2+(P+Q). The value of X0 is 2.027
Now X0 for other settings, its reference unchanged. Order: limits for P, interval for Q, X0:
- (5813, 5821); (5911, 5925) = 2.054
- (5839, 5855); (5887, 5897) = 2.069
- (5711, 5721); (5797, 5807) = 2.043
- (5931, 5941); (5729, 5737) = 2.036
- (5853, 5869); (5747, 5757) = 2.053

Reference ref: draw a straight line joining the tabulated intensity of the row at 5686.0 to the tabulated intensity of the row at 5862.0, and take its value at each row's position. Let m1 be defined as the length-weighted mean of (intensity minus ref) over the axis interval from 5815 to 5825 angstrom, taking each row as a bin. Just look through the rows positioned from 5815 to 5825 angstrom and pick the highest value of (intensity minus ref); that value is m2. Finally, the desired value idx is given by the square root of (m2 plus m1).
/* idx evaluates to 1.46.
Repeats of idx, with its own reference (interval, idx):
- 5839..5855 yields 0.93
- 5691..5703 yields 1.24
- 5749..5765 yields 1.08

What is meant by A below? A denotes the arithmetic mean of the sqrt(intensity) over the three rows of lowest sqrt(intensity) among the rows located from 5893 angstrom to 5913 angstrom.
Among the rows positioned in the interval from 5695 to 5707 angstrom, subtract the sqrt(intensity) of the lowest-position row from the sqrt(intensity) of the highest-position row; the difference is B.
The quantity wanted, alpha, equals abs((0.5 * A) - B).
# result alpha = 1.96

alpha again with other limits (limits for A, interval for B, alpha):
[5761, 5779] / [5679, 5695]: 2.09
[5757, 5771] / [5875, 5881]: 2.23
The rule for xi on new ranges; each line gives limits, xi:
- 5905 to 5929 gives 5912.0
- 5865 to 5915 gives 5866.0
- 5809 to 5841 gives 5824.0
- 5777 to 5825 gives 5824.0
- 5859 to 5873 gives 5864.0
